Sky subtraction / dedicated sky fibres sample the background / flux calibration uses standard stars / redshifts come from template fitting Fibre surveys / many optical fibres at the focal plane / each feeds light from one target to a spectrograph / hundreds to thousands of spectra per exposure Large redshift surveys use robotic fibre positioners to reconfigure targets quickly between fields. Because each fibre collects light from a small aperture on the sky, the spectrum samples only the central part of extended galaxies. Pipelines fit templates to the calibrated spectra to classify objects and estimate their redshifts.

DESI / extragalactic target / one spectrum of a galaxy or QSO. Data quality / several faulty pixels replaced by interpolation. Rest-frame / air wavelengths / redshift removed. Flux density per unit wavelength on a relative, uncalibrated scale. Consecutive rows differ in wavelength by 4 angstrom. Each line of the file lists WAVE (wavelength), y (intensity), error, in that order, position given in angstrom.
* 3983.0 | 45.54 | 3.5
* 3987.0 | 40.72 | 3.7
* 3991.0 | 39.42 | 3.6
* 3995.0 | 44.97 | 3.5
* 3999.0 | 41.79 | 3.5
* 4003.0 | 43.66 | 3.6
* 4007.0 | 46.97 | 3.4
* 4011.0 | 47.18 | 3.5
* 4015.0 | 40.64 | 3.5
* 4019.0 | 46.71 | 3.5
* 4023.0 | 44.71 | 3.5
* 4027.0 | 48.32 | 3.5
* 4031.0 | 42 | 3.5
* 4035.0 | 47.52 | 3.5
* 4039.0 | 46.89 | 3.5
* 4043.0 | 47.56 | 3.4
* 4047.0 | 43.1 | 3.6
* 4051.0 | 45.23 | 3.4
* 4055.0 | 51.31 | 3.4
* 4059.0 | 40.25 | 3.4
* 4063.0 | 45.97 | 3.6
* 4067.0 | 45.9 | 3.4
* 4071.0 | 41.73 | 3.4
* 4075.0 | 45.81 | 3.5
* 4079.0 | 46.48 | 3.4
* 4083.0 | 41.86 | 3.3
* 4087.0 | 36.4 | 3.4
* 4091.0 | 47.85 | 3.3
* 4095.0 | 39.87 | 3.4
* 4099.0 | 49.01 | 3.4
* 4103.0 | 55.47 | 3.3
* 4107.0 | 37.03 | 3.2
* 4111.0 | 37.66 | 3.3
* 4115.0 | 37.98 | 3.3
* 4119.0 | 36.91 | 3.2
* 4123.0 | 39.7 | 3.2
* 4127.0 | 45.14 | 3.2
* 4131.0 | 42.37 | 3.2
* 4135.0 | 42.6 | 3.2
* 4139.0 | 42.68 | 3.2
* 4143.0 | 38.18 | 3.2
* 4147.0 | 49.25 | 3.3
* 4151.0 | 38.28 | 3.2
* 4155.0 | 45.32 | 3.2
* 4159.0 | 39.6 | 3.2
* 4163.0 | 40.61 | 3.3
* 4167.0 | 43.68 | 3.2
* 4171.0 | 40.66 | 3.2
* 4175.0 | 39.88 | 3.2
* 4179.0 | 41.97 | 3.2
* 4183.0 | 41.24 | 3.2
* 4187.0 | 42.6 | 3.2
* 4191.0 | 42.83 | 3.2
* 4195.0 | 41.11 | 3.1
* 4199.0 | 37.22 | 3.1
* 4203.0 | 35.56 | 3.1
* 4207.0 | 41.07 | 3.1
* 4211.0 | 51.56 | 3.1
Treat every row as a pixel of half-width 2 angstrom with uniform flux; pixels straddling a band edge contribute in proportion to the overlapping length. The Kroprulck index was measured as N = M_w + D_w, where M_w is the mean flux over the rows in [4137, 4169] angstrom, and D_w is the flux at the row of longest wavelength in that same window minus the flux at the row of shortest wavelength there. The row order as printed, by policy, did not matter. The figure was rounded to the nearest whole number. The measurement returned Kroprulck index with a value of 43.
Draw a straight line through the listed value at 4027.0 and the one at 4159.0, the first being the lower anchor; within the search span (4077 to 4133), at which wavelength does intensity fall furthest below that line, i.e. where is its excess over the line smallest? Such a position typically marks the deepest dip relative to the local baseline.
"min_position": 4087.0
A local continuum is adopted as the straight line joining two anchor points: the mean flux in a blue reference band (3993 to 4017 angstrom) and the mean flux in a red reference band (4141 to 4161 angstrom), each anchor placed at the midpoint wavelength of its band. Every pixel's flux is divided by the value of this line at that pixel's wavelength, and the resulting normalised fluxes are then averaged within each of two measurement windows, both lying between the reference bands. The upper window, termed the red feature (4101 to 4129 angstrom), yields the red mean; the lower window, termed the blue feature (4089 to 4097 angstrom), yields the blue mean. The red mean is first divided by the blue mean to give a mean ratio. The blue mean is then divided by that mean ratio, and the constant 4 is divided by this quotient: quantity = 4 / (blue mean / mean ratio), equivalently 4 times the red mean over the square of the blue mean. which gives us 3.73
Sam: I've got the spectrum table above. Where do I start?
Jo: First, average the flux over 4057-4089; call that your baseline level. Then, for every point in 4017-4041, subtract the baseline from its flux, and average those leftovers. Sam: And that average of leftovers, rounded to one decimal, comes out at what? 3.0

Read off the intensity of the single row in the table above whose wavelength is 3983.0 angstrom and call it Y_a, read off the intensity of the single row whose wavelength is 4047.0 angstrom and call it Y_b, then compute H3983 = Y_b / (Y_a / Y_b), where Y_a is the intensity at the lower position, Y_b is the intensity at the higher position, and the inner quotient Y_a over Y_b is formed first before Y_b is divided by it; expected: 41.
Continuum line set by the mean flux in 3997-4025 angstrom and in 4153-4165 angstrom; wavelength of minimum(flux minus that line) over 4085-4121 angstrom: 4087.0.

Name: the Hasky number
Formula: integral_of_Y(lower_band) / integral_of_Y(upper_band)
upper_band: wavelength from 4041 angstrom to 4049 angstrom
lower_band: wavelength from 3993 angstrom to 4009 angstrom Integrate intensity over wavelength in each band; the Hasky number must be 2.0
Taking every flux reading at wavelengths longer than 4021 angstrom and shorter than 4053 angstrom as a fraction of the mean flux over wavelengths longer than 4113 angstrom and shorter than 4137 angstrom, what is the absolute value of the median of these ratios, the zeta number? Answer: 1.13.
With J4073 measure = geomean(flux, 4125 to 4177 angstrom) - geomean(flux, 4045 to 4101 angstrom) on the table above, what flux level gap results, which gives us -2.1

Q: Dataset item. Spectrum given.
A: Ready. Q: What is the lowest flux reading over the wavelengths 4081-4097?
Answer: 36.4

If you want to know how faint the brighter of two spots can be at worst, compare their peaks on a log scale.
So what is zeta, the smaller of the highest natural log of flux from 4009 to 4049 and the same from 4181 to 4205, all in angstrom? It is 3.76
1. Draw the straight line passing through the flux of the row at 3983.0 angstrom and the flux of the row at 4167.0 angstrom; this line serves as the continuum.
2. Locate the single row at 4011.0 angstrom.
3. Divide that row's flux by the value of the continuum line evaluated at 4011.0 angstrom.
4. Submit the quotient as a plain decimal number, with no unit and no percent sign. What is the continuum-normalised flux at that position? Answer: 1.042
